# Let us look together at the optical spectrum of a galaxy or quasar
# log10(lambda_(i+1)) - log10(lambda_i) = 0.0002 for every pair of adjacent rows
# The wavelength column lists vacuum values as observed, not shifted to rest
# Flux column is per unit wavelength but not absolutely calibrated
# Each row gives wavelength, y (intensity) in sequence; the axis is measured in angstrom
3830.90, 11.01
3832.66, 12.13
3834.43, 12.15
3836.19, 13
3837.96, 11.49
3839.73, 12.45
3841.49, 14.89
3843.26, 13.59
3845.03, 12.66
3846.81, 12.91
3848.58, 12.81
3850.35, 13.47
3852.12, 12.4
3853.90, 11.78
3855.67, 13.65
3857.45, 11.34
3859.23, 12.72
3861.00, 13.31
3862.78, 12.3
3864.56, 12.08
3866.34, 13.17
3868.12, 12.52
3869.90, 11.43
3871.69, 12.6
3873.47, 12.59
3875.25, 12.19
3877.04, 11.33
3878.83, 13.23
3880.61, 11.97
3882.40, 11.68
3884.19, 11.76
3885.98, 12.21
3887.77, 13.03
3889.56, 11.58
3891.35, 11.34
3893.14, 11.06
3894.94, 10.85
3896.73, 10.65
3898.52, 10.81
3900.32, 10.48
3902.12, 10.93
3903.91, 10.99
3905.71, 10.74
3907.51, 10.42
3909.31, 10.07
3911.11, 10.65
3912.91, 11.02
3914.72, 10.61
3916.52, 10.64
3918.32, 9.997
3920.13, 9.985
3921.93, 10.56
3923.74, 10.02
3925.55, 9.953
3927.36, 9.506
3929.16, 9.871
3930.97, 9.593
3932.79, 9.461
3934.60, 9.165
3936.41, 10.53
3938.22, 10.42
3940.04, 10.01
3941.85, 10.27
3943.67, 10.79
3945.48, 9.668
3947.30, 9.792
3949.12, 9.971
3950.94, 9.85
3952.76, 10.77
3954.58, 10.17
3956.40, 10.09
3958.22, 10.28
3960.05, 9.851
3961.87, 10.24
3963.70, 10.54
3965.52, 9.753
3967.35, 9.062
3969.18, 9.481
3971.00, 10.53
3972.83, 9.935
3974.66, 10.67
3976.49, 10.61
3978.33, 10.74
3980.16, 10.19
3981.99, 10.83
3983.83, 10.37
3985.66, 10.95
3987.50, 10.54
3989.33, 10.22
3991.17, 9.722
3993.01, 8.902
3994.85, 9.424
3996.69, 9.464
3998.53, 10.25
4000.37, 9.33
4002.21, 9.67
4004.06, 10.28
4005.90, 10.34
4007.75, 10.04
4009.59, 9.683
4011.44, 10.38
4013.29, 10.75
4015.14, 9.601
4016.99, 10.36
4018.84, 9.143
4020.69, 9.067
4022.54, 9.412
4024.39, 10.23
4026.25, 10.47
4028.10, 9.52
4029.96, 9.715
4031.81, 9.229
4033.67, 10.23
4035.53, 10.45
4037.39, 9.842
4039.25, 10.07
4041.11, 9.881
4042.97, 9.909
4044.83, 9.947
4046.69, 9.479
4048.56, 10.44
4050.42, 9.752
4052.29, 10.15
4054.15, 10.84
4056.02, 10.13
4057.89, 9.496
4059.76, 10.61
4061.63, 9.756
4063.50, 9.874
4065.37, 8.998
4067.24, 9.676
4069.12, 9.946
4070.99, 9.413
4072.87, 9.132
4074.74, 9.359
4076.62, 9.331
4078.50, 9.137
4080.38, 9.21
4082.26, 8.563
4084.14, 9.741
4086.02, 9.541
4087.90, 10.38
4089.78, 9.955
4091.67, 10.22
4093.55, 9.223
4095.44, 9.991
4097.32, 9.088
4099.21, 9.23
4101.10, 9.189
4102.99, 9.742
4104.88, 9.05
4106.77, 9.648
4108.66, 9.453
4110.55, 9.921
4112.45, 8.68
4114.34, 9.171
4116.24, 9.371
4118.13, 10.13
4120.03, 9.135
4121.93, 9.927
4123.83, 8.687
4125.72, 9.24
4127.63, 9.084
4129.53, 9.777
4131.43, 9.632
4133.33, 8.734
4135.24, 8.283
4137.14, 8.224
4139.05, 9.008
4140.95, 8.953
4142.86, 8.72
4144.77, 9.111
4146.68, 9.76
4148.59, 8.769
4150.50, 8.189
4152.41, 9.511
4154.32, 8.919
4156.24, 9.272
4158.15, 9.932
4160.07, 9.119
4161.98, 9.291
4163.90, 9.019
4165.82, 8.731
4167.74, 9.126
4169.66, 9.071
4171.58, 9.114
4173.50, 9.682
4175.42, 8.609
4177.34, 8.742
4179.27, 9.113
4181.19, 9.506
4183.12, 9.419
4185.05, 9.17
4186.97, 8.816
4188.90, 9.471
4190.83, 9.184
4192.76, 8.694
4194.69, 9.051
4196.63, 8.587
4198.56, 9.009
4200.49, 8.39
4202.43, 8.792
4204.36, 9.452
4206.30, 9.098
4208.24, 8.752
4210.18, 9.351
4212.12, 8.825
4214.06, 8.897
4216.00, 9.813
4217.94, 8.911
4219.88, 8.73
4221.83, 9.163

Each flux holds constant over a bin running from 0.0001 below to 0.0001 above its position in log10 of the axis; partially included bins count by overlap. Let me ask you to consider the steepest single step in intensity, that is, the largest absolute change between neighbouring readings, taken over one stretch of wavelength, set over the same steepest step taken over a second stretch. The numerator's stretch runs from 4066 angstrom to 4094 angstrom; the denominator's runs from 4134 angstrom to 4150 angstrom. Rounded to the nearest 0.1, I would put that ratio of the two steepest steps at 1.2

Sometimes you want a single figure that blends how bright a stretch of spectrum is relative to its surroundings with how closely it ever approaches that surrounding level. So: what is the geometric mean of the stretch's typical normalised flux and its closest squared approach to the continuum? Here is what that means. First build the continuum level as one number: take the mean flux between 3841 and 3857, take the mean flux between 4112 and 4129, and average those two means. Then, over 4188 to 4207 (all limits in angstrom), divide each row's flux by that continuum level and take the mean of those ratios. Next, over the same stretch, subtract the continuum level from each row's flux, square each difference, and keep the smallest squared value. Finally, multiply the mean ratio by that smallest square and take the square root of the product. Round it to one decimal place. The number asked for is 1.5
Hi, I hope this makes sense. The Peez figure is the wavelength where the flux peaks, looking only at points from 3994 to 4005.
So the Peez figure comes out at 4004.06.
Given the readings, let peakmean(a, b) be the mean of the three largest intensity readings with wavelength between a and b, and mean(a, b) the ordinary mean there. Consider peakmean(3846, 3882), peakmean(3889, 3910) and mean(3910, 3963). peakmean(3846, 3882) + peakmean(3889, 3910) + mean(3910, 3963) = 34.9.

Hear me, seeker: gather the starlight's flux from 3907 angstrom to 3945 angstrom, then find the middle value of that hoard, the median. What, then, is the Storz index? 10.1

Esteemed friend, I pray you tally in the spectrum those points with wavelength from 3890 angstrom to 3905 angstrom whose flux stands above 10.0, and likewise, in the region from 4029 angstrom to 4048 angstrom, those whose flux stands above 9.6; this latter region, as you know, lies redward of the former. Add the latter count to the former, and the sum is 16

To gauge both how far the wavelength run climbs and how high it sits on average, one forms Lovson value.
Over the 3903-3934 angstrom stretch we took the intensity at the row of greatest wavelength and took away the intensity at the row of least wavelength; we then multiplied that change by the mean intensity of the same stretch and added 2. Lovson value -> -14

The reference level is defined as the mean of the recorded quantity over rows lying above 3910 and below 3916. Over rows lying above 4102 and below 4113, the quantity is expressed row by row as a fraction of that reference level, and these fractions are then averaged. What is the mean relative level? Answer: 0.88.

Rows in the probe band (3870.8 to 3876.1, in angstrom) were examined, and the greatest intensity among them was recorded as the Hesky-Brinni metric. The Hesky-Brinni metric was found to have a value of 12.6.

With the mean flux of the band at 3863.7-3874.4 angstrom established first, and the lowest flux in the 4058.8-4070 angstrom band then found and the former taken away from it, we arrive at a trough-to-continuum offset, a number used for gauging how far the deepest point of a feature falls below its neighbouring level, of -3.4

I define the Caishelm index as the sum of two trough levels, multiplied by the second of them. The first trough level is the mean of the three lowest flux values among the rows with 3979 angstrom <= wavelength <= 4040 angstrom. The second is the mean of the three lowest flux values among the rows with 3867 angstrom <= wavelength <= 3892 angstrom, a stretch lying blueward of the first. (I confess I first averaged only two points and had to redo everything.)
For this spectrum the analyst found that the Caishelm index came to 232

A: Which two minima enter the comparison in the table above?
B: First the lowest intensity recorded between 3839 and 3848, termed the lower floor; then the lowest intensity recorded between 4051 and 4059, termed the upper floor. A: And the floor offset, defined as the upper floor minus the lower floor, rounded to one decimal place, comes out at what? -3.0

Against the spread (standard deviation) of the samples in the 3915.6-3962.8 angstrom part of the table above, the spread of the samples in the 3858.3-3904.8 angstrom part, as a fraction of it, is 2.10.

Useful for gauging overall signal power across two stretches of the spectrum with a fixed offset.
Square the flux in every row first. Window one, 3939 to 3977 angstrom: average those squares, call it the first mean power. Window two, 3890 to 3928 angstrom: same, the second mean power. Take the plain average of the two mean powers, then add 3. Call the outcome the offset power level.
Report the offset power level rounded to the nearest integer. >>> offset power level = 110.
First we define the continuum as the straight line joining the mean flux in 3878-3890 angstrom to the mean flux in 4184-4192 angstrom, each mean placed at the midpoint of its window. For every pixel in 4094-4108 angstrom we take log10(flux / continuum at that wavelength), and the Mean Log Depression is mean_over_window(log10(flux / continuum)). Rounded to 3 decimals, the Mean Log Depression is -0.028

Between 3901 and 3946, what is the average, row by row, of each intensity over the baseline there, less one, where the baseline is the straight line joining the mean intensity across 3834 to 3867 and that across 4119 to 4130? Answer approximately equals -0.135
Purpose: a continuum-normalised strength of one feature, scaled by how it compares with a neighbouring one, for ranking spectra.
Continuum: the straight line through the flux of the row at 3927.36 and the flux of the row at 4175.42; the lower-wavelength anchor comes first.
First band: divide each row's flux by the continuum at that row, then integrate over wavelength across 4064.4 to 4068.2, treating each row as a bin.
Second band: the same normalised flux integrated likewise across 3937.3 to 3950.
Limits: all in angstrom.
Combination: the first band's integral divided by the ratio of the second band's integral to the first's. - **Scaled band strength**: 1.1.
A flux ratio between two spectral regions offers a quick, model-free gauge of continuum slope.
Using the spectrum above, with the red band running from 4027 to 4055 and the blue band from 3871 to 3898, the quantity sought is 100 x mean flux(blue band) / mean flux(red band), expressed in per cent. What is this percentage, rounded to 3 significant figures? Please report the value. 119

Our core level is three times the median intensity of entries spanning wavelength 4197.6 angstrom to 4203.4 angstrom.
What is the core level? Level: 26.4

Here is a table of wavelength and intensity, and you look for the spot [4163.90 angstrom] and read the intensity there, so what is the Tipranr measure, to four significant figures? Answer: 9.019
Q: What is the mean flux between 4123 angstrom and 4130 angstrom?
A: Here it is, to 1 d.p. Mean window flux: 9.2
